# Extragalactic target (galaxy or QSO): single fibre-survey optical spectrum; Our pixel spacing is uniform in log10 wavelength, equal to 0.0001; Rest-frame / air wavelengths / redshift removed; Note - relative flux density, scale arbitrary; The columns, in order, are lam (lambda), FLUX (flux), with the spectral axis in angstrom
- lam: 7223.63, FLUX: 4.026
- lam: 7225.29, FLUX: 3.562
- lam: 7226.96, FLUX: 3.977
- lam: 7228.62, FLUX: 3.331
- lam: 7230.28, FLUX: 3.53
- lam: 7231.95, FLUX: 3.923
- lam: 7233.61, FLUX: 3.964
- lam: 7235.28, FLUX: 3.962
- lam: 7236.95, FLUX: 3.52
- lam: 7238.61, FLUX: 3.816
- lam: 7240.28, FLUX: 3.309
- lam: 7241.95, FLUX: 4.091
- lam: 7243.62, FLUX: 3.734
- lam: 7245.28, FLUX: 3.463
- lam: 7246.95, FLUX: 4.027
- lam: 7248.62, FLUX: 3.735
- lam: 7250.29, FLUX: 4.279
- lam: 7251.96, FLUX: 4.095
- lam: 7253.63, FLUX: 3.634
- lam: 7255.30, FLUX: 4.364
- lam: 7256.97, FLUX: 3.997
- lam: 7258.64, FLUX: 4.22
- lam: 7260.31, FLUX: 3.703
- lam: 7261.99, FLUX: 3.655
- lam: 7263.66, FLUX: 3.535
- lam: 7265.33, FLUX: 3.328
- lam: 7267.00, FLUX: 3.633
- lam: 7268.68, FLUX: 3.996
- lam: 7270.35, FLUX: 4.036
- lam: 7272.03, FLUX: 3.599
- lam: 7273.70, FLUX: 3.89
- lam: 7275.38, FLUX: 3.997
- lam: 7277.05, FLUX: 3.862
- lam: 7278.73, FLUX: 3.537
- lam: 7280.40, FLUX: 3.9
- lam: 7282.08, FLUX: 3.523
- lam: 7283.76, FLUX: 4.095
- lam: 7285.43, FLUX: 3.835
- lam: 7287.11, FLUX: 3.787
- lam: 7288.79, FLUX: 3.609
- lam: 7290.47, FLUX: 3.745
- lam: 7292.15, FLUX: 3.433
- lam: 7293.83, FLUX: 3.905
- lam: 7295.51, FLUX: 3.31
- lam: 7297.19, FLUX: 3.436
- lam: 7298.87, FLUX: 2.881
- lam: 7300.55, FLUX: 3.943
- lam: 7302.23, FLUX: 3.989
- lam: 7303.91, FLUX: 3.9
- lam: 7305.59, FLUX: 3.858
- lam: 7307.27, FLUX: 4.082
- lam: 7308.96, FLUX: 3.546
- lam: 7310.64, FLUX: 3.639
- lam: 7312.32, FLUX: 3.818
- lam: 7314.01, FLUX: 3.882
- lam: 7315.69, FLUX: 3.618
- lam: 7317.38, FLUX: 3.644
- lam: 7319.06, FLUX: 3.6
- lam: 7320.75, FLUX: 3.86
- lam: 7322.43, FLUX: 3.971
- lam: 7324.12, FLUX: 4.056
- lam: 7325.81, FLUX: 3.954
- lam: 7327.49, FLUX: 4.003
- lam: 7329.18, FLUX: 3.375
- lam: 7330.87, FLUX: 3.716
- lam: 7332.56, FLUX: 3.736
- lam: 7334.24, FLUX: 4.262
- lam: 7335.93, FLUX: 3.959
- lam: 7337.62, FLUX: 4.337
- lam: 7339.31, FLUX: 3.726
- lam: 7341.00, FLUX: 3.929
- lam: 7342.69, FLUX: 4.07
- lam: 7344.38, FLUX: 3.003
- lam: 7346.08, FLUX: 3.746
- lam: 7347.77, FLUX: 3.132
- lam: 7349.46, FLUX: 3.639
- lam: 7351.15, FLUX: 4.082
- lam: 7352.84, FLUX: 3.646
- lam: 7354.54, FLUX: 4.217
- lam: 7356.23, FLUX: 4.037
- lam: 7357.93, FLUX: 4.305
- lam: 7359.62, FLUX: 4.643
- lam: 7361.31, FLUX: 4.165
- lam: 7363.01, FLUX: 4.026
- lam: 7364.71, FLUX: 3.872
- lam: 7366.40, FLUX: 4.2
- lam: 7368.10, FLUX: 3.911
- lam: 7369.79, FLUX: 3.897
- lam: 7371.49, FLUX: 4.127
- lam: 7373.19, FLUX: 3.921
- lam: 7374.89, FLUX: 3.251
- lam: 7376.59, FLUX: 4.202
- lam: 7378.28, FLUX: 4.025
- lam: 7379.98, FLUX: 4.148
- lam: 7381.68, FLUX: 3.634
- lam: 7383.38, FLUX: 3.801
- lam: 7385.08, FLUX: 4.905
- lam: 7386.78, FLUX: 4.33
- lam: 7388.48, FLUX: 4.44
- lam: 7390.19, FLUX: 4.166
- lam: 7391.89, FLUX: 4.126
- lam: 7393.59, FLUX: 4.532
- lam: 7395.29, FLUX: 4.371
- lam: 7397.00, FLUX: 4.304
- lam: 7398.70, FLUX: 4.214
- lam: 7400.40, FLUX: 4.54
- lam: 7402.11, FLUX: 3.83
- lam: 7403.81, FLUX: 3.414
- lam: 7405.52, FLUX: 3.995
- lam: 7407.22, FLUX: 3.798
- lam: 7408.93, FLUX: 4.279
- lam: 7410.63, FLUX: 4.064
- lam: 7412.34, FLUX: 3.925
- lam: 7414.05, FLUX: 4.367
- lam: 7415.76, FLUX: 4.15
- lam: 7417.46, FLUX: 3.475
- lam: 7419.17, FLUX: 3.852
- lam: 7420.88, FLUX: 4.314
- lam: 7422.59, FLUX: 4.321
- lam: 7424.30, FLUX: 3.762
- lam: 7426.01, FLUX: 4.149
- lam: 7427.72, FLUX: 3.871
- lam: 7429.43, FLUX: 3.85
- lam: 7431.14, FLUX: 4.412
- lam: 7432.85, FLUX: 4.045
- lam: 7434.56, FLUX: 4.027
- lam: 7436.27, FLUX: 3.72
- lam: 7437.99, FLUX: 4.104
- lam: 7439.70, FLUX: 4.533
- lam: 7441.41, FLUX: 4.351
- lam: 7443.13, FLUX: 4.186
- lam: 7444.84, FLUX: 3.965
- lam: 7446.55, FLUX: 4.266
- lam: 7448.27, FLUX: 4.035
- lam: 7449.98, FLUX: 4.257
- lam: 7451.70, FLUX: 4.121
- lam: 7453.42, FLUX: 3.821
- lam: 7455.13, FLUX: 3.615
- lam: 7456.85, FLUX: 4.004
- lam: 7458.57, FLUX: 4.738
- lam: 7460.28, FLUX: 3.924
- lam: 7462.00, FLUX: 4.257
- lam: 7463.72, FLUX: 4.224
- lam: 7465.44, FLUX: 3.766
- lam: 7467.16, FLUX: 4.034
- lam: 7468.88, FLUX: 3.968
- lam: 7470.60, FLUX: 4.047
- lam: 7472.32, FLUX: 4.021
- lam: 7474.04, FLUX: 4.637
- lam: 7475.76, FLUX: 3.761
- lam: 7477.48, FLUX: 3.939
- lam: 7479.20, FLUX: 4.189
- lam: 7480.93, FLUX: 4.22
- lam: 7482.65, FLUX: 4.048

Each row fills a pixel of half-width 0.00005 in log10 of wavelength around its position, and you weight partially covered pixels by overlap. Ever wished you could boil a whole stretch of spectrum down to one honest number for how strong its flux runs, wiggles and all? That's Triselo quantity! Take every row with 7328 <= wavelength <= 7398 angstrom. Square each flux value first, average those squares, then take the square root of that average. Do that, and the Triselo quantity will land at 4.02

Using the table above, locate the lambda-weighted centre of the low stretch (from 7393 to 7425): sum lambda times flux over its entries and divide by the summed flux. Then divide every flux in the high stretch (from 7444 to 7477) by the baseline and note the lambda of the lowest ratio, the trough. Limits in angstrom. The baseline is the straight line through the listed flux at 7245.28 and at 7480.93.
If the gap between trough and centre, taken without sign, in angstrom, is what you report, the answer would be 46.4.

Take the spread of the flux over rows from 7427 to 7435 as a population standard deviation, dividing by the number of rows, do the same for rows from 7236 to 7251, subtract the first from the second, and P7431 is 0.10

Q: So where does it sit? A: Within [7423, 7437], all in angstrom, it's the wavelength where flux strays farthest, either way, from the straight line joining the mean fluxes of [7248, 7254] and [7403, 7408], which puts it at 7431.14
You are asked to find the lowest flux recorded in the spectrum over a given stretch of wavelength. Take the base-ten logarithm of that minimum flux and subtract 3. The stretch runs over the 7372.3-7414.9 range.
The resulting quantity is -2.49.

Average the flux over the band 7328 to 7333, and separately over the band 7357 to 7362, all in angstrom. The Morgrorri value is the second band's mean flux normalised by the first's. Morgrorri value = 1.21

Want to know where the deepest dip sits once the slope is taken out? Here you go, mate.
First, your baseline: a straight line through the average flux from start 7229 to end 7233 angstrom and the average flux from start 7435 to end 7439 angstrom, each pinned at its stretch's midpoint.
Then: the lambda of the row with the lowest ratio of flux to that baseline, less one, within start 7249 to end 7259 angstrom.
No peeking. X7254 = 7253.63 angstrom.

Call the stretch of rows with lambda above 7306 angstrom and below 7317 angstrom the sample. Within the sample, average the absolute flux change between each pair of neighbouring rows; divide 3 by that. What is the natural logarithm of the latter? 2.58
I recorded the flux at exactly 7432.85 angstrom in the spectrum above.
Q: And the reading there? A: 4.045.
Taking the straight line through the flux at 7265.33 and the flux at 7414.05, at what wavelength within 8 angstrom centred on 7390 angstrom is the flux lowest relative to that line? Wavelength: 7391.89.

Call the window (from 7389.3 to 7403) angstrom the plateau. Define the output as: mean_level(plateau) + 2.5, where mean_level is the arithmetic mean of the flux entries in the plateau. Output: 6.76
